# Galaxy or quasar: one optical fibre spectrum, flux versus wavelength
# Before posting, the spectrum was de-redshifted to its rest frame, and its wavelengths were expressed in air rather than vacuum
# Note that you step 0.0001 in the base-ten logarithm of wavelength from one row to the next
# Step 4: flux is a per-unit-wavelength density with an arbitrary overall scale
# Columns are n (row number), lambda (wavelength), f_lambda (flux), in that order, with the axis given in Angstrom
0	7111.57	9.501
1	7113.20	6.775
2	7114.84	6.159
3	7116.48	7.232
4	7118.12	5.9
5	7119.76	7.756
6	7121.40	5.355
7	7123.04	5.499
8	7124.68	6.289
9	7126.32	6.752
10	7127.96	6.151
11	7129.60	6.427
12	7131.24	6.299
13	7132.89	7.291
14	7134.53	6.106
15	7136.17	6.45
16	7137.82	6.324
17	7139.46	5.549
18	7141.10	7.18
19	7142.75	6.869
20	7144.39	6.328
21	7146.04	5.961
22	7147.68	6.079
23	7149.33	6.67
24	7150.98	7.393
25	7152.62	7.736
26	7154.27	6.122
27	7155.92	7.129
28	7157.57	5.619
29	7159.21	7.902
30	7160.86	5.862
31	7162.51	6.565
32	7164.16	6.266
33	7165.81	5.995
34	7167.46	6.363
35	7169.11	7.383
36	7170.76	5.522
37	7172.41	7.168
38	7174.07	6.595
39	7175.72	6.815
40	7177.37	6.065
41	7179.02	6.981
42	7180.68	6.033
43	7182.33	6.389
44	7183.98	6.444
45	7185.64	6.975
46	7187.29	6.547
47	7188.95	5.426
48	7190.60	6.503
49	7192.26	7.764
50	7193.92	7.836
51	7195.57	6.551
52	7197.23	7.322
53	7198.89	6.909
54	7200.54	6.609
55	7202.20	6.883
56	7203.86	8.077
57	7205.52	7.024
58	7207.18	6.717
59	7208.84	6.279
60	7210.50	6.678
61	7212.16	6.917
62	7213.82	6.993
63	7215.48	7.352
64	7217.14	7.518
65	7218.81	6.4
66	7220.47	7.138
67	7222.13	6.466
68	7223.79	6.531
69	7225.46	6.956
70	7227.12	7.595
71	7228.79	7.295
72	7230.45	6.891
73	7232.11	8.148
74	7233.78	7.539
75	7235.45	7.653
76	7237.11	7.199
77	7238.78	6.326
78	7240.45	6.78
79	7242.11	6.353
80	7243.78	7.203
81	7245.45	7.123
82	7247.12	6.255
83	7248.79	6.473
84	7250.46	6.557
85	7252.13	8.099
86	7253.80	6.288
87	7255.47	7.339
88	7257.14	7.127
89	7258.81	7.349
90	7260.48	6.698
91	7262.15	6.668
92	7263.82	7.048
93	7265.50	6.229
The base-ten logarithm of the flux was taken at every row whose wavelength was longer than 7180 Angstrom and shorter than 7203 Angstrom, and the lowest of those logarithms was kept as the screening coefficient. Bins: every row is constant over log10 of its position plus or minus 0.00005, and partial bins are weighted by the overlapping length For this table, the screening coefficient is 0.73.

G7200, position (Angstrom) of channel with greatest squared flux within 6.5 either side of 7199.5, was 7203.86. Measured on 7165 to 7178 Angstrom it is 7169.11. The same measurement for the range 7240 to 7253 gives 7252.13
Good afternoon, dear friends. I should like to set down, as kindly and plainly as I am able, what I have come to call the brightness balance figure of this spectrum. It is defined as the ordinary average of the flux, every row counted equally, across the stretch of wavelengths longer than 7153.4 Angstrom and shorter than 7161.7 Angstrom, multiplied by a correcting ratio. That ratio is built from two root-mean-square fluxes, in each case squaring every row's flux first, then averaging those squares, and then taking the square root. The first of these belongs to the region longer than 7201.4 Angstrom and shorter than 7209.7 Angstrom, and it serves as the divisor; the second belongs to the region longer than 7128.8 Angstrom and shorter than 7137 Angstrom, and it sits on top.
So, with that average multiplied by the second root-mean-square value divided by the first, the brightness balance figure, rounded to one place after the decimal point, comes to 6.1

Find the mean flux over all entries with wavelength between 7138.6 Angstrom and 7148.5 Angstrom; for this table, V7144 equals 6.33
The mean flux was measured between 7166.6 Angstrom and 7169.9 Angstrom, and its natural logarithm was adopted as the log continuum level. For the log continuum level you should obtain 1.93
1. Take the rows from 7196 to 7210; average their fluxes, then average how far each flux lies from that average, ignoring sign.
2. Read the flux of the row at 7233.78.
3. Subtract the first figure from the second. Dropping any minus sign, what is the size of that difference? 7.2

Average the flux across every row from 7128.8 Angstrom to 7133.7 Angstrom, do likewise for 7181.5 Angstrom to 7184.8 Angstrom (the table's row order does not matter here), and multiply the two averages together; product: 43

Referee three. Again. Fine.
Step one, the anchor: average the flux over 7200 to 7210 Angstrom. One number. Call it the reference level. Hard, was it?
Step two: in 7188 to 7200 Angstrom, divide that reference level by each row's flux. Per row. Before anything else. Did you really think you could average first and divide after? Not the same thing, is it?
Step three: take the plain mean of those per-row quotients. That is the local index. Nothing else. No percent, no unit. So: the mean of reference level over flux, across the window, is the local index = 1.02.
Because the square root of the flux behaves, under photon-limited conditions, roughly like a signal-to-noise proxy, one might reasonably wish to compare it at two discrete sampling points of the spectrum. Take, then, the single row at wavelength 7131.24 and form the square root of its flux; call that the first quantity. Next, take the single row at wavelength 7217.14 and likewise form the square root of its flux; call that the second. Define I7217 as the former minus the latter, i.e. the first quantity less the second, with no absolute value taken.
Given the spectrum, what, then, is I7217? -0.23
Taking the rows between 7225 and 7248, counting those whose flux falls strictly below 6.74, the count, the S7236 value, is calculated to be 3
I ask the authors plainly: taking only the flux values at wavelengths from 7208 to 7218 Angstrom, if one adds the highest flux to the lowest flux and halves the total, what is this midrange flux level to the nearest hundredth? 6.90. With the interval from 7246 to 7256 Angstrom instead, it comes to 7.18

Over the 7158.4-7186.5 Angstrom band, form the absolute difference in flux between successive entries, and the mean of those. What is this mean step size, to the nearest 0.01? 0.78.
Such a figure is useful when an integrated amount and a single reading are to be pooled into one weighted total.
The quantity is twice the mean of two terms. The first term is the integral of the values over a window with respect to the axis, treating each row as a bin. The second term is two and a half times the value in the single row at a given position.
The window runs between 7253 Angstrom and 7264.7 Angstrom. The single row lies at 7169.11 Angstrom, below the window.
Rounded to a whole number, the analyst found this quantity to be 100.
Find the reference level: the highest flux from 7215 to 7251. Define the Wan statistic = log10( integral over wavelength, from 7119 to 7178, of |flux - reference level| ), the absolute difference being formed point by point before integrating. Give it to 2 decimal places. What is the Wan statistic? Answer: 1.99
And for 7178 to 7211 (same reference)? 1.65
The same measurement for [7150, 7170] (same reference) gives 1.46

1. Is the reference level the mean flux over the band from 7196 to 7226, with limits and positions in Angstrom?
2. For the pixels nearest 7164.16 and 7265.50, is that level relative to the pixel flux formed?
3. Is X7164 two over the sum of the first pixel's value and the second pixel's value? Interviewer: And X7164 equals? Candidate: 0.90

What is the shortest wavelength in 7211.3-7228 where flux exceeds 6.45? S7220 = 7212.16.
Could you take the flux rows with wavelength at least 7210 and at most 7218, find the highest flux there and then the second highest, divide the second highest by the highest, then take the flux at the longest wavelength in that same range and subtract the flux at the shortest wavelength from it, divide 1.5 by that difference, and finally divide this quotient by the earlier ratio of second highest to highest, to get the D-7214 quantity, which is 1.8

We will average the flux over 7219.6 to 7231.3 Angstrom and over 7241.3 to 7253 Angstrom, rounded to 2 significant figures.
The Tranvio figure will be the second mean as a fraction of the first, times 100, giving 98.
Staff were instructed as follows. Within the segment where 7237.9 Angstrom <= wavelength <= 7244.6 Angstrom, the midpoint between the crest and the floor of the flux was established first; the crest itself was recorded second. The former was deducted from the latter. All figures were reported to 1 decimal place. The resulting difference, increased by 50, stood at 50.4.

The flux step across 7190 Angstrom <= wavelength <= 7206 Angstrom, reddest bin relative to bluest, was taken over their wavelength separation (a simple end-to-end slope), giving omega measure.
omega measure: 0.035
